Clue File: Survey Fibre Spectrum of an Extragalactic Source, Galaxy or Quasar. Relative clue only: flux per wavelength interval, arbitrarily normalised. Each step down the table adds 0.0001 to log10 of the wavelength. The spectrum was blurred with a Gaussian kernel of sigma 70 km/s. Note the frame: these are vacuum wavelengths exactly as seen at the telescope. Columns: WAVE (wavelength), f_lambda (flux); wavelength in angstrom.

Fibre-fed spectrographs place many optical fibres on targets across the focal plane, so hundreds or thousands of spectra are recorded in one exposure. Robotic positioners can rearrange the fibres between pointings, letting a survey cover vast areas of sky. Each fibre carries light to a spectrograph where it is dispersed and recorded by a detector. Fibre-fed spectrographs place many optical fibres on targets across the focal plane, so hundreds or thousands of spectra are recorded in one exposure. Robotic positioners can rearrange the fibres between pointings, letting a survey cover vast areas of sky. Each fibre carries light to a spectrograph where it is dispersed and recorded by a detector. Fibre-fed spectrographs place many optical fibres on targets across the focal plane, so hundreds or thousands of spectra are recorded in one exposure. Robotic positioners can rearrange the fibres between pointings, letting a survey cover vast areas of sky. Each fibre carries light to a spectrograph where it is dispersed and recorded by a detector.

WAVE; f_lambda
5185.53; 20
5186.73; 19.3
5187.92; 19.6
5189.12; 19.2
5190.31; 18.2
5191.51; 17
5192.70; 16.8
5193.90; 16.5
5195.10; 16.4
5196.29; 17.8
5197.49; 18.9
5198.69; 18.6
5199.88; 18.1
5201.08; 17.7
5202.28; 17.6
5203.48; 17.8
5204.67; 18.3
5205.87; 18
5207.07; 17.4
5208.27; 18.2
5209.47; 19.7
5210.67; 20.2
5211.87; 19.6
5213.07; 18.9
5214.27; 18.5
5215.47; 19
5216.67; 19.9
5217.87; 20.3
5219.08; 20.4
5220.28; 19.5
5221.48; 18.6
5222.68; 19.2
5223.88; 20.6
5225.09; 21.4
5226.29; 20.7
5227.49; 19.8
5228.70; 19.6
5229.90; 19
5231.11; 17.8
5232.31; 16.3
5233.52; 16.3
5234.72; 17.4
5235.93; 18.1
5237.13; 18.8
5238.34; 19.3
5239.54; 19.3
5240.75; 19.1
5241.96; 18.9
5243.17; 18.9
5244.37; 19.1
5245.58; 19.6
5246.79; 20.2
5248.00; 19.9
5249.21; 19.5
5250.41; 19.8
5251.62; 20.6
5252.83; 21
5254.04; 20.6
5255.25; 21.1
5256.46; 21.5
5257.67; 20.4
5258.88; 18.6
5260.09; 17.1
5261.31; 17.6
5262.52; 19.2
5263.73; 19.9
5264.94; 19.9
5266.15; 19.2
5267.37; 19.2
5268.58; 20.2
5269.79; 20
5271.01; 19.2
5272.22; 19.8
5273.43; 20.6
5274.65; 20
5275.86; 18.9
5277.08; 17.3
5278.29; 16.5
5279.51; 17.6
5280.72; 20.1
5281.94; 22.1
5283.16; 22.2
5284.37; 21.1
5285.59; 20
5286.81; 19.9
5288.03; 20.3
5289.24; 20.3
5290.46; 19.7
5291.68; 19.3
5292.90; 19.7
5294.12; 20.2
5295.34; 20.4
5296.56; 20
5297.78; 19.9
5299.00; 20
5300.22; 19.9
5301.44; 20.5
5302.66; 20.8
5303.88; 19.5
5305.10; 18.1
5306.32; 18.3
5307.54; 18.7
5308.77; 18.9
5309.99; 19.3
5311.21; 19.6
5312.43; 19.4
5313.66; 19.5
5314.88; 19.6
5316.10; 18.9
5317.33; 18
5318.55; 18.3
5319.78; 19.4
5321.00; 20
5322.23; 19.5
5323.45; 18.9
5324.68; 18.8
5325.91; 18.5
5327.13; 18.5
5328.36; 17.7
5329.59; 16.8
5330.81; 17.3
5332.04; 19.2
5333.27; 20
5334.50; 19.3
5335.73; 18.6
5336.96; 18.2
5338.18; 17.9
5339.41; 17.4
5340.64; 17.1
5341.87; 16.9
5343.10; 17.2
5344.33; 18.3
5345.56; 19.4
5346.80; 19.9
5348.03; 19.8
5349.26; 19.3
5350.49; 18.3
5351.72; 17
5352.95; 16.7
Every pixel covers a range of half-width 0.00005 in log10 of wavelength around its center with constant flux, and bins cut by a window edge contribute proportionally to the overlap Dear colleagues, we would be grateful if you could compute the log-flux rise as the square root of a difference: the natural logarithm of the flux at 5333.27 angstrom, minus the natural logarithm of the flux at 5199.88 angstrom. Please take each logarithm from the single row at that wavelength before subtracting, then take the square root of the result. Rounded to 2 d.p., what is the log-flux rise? 0.32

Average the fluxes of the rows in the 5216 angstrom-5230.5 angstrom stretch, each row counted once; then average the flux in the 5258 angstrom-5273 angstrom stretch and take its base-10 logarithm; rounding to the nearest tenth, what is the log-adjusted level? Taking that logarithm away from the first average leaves 18.6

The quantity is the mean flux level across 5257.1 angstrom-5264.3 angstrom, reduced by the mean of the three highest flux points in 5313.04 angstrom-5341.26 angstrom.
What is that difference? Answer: -1.1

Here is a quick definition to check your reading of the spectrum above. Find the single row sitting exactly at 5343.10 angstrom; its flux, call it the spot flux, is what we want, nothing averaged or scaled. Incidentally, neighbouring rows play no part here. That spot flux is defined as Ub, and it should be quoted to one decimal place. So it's 17.2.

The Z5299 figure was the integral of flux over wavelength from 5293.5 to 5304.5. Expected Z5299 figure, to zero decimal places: 221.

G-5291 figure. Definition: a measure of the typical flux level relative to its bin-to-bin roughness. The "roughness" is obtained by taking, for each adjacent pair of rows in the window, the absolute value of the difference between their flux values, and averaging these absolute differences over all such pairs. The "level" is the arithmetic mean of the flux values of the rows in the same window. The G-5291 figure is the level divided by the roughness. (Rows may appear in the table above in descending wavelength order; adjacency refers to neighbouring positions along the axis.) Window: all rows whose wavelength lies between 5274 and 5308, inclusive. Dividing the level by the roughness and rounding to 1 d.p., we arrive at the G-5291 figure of 28.1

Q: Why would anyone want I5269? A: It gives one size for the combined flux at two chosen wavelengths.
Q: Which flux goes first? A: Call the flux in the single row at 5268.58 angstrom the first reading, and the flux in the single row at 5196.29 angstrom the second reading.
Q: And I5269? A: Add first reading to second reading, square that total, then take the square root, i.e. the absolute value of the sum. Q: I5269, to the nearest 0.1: 38.0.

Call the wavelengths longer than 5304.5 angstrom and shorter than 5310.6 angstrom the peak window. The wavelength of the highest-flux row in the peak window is 5309.99 angstrom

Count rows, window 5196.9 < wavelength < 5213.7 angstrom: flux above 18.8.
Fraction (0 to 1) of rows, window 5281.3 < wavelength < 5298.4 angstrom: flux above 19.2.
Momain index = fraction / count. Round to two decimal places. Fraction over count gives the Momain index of 0.20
